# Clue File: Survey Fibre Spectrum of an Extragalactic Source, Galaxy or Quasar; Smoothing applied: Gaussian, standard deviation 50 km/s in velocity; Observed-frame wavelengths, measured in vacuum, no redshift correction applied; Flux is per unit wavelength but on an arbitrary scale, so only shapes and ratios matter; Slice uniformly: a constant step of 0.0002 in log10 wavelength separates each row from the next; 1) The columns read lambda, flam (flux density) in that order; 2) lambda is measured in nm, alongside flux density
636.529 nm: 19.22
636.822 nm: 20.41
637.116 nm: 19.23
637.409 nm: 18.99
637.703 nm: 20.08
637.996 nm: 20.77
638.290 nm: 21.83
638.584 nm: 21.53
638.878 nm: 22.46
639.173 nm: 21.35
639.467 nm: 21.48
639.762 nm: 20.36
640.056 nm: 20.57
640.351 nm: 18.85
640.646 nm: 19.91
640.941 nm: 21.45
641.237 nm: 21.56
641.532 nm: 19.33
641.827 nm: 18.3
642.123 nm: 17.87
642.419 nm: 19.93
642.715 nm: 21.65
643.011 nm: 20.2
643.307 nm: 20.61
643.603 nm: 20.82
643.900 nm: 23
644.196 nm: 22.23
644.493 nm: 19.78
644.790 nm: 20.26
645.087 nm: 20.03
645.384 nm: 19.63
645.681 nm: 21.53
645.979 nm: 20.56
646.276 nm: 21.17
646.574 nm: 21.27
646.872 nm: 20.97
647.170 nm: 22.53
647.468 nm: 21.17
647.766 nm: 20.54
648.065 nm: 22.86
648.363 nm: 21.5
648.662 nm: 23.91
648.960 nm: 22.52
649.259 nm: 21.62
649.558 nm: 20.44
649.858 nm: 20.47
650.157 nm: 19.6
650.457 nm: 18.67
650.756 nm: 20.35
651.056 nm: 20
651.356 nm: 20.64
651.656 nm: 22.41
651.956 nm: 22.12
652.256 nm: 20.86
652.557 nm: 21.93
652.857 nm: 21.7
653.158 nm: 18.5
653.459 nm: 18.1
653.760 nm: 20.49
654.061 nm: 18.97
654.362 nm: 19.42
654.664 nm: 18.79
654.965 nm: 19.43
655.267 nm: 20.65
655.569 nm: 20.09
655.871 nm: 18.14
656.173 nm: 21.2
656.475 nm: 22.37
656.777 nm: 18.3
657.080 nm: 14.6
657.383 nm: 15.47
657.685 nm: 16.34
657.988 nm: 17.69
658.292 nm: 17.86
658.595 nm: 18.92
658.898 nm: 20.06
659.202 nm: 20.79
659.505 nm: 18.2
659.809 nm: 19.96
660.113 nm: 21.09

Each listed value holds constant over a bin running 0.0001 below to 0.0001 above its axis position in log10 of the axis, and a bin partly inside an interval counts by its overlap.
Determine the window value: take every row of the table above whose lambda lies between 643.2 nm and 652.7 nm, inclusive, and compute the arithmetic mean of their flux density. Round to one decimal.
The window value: 21.1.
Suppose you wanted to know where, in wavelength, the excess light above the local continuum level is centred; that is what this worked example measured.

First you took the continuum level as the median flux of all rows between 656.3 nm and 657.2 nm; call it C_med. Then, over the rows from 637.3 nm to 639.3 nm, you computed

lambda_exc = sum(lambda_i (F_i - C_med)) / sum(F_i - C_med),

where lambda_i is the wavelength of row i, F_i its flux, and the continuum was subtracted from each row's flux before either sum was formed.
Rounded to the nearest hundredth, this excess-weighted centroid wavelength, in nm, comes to 638.49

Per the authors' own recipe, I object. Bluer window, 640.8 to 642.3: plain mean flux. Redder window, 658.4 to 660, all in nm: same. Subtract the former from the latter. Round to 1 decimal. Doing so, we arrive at -0.1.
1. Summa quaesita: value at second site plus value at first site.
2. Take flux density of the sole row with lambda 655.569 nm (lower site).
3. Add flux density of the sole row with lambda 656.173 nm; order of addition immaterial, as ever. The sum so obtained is 41.3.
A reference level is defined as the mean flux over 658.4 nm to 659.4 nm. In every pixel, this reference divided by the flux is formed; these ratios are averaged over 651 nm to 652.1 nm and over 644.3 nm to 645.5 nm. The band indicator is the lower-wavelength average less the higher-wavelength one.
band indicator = 0.06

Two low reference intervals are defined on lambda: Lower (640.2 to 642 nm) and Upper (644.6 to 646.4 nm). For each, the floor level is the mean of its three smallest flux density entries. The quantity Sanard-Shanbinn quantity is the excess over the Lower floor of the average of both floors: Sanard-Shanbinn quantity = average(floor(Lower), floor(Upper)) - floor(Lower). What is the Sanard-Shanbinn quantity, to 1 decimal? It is 0.6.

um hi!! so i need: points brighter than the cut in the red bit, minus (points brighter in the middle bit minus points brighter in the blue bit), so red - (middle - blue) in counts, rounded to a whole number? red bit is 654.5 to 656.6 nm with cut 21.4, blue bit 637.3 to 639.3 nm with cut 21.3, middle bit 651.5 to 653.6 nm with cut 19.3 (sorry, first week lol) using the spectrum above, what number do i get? 0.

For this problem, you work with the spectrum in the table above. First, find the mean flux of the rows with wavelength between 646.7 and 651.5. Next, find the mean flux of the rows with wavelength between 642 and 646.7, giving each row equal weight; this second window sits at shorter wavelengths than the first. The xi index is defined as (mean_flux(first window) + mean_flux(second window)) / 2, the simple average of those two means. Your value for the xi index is 20.9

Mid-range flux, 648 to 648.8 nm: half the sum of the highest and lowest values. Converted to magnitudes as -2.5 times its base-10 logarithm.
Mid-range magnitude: -3.39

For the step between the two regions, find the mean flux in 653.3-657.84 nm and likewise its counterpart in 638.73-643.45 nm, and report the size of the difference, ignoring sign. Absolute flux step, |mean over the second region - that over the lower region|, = 1.5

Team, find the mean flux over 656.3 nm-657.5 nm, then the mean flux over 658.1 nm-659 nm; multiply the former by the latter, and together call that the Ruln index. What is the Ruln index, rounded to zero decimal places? 335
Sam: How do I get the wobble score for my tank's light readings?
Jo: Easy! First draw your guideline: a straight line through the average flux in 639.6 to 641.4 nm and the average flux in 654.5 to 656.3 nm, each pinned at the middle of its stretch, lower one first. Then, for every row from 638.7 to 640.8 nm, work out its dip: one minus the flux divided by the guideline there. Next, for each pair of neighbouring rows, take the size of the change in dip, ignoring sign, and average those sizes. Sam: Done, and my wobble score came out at 0.044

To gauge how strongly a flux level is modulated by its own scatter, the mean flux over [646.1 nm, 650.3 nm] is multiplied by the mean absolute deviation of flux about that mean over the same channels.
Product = 18.8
